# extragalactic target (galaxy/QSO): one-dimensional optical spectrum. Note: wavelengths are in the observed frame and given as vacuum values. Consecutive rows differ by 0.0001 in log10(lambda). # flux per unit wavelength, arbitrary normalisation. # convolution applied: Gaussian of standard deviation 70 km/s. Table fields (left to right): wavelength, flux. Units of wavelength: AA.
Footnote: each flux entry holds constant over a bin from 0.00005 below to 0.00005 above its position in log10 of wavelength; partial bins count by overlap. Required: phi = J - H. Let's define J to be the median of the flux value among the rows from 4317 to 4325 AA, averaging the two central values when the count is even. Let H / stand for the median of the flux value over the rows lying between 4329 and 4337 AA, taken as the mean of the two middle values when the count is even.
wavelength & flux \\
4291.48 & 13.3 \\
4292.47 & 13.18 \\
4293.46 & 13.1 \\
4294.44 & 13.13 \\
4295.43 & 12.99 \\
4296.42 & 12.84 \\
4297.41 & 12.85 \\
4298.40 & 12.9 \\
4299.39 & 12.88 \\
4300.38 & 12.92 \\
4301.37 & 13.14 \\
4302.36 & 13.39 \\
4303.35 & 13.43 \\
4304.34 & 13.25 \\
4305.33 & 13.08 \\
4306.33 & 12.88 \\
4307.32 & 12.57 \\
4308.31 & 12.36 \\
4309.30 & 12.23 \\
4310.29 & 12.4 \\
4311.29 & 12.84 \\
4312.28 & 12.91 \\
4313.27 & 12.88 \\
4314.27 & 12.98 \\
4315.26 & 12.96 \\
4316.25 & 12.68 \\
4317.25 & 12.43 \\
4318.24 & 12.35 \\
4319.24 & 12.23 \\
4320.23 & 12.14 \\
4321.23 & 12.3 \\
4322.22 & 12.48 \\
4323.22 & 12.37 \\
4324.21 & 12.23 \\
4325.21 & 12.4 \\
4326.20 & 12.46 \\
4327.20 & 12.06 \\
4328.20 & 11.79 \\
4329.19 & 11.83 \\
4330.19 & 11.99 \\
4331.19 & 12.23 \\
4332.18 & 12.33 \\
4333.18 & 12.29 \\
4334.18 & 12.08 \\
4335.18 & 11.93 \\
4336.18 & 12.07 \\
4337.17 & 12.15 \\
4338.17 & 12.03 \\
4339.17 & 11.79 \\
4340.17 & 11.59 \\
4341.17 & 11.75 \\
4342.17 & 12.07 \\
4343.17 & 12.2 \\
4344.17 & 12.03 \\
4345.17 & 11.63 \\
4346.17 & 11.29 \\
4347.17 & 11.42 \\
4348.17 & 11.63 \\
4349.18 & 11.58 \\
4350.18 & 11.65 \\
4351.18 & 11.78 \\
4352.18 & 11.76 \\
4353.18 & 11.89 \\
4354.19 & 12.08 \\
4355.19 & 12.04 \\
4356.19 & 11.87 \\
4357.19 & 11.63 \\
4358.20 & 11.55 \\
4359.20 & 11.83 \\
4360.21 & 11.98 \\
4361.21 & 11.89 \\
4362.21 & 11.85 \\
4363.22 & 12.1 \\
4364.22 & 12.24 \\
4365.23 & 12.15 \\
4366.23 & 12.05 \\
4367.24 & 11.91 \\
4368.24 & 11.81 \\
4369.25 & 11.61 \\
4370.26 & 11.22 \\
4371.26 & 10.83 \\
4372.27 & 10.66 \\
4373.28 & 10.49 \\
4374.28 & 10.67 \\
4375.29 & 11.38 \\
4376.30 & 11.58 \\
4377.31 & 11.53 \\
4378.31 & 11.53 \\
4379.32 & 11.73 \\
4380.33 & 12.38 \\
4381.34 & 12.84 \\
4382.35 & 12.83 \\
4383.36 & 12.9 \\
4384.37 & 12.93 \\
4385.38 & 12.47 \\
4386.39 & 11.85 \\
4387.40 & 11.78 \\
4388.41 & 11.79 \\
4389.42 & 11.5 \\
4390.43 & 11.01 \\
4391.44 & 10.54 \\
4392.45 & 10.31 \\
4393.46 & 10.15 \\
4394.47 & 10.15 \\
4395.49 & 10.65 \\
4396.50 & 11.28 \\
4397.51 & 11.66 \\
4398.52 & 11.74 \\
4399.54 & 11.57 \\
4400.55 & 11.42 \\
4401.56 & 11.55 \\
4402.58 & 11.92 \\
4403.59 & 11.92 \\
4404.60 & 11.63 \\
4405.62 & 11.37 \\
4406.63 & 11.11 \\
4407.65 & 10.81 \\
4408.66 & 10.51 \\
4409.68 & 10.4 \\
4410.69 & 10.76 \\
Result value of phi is 0.25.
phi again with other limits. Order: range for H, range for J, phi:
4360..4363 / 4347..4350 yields -0.31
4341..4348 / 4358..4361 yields 0.08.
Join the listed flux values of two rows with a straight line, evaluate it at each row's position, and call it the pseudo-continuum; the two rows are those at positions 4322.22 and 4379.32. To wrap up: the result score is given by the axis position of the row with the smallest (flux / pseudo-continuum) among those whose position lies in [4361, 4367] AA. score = 4362.21 AA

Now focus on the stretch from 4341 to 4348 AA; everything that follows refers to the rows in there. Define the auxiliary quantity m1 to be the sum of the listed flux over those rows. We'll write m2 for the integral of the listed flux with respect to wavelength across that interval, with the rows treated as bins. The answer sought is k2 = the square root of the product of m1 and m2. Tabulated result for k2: 82.4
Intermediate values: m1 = 82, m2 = 82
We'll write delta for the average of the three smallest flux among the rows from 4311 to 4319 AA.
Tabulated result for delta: 12.5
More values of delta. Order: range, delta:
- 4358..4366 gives 11.7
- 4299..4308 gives 12.8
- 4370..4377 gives 10.6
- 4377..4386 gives 11.6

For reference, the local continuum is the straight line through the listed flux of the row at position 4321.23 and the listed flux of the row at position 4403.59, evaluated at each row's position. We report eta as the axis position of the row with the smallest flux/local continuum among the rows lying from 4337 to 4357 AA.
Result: 4346.17 AA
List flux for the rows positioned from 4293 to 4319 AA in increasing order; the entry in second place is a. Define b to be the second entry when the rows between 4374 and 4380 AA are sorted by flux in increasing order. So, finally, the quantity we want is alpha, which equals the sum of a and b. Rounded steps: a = 12.35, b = 11.38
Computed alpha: 23.7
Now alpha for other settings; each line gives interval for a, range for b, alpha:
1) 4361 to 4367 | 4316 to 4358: 23.3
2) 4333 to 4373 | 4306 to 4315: 23.2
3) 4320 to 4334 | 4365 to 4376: 22.5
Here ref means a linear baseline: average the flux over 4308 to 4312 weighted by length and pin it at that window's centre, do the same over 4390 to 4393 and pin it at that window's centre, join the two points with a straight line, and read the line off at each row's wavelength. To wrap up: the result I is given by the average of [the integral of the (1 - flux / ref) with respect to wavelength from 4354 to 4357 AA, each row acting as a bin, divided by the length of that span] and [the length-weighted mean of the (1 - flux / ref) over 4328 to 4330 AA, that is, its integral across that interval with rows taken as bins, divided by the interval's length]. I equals -0.014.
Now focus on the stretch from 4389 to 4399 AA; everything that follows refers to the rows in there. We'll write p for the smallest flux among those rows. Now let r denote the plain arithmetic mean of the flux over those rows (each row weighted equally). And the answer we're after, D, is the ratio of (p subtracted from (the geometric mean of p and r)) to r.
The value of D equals 0.034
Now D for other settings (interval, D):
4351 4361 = 0.012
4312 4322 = 0.018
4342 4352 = 0.018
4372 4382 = 0.042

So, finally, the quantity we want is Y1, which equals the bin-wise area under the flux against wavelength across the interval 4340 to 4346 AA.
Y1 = 71.2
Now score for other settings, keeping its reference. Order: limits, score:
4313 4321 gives 4320.23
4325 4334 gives 4328.20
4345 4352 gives 4346.17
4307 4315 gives 4309.30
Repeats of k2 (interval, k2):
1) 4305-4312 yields 88.3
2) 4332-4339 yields 84.8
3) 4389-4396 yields 74.3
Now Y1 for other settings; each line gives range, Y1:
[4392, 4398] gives 64.2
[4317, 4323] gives 73.9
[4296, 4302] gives 77.6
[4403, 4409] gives 67.6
